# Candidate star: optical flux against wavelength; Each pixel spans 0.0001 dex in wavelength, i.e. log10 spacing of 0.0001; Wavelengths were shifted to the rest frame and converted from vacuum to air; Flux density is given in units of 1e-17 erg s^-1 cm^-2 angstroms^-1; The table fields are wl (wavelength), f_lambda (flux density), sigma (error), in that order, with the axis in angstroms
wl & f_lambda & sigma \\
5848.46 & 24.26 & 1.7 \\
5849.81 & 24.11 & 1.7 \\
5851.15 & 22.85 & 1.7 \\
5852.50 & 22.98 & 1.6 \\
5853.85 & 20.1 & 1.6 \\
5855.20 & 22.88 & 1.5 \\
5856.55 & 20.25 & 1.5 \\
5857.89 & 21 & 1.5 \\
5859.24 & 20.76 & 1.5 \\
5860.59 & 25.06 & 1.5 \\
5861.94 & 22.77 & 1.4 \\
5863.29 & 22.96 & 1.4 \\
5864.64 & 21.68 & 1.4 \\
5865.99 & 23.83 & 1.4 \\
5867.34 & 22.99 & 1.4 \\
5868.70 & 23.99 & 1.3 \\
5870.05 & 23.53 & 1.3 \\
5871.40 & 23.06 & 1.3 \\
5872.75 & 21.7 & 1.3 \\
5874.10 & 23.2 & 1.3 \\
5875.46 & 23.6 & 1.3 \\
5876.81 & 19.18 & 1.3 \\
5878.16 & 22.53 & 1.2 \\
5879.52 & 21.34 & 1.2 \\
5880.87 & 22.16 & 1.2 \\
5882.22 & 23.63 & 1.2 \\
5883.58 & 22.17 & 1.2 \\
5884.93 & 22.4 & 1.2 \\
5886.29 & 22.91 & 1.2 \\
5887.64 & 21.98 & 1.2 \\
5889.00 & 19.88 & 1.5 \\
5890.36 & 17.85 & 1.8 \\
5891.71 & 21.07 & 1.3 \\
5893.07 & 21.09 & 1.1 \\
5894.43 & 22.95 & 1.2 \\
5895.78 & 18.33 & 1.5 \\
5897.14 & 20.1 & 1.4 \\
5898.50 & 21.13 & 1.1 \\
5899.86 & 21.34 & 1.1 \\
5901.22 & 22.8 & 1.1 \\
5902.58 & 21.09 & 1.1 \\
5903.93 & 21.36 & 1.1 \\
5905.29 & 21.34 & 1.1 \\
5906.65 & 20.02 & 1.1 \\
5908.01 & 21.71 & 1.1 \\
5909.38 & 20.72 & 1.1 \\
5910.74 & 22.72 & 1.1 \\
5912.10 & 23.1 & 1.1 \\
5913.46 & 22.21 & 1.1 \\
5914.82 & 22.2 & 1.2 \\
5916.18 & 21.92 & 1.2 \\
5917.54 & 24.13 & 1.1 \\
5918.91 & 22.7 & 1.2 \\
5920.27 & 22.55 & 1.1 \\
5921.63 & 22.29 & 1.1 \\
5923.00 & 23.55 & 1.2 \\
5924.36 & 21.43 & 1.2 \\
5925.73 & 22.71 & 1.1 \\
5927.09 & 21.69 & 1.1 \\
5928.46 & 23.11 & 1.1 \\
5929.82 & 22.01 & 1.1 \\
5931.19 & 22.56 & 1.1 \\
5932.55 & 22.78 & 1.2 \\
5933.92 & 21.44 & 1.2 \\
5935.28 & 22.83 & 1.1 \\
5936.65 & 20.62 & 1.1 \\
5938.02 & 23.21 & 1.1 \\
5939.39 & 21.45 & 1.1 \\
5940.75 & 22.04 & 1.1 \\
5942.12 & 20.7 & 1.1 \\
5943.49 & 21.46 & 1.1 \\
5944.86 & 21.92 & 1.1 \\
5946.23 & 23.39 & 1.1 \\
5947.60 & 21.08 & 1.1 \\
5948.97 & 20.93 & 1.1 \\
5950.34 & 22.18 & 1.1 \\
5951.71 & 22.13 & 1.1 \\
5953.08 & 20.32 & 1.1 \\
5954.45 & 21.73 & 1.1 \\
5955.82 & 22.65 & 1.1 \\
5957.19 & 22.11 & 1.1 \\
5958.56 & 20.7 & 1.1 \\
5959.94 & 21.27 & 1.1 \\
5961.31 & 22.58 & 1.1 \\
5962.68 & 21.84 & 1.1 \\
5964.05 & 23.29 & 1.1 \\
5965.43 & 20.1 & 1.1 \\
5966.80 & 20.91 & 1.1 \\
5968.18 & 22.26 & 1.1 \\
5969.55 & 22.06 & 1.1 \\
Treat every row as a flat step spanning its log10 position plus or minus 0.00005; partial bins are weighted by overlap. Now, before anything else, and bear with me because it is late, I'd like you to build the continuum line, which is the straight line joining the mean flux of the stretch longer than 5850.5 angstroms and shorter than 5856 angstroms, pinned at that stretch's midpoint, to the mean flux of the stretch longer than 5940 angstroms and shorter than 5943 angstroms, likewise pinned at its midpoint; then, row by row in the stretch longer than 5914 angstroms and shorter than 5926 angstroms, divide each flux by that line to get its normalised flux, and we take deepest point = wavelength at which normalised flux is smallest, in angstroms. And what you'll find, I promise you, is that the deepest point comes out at 5924.36 angstroms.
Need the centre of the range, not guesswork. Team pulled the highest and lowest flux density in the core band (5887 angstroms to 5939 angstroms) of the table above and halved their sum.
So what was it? 21.0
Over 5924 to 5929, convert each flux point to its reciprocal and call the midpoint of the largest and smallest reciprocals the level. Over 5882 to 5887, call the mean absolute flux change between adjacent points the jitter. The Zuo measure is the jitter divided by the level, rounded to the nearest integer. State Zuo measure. 16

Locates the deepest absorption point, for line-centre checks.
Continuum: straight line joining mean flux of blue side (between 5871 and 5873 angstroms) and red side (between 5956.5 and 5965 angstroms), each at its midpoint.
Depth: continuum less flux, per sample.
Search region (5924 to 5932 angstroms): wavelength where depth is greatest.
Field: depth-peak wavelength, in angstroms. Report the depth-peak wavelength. 5924.36 angstroms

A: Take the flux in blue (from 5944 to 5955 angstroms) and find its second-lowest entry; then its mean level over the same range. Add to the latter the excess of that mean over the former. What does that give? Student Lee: 22.5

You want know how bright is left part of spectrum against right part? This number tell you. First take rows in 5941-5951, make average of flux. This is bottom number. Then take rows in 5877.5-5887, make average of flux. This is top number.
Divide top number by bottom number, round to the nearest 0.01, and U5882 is 1.04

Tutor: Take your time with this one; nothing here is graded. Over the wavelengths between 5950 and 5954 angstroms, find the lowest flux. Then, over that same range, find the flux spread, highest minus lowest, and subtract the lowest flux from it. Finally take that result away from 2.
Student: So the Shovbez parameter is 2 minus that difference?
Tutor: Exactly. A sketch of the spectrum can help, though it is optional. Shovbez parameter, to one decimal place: 20.5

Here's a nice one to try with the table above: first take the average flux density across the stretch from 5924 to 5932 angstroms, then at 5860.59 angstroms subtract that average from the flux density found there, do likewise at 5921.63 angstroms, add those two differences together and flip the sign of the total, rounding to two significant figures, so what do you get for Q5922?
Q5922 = -2.8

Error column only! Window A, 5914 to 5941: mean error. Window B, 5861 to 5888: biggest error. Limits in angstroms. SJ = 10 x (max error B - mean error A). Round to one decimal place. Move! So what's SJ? 2.6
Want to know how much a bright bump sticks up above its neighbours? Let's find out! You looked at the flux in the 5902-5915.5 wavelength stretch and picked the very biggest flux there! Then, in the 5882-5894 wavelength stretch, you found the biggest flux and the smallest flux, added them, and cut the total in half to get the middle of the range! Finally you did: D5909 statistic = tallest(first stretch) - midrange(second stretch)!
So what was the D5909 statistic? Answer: 2.4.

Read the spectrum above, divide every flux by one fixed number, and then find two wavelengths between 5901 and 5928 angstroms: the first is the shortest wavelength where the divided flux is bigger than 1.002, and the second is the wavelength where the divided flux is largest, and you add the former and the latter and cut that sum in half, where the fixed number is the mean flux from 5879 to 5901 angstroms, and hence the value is 5909.4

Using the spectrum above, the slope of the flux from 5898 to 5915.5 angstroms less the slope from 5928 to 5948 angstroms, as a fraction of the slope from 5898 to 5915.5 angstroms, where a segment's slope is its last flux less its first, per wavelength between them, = 2.6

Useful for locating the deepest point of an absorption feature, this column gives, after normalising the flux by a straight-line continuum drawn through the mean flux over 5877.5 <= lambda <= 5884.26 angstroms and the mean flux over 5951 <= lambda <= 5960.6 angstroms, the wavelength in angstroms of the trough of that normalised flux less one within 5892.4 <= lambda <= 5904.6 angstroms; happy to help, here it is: 5895.78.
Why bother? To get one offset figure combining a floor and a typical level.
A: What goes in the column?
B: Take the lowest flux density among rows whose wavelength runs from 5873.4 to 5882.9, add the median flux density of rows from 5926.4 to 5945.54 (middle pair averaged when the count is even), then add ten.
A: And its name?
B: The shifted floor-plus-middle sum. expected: 51.1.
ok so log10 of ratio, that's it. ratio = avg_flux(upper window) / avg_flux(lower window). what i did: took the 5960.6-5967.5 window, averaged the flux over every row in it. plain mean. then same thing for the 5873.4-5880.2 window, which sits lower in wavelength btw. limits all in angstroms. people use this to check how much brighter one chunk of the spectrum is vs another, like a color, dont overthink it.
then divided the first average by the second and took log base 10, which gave -0.0045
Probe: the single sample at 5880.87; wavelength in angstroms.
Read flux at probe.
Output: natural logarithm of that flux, 3.10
